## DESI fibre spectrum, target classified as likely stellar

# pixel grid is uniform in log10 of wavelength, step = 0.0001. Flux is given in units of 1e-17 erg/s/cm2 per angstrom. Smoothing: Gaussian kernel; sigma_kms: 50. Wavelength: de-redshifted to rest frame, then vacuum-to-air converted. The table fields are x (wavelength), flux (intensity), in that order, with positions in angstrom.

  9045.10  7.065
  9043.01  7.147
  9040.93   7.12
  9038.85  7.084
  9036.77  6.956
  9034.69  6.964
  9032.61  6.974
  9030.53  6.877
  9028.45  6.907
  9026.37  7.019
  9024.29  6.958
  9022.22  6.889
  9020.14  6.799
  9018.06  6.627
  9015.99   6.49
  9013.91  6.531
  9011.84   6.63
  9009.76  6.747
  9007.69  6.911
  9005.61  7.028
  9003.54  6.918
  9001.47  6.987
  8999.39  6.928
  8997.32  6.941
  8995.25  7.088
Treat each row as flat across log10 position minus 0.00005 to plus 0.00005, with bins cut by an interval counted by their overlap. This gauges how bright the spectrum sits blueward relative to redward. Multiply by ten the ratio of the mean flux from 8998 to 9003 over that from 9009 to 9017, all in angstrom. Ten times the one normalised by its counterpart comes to 10.5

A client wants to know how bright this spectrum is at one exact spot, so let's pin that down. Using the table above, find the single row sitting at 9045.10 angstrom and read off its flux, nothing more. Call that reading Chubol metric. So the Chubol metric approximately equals 7.065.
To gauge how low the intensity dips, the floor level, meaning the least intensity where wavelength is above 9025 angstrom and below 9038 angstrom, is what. 6.877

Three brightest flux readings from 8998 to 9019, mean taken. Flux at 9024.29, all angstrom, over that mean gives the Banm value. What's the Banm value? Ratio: 1.00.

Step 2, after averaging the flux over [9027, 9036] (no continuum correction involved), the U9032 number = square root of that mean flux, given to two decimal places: 2.63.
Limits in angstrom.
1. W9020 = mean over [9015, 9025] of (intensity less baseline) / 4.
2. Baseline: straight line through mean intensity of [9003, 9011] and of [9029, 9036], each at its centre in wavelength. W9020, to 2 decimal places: -0.04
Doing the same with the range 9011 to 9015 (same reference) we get -0.08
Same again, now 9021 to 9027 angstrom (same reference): 0.01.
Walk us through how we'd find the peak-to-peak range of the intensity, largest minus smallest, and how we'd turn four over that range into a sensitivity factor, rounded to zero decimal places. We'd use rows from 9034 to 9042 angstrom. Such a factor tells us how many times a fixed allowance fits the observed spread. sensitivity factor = 24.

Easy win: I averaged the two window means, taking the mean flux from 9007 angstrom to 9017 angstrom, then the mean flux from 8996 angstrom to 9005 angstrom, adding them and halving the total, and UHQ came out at 6.80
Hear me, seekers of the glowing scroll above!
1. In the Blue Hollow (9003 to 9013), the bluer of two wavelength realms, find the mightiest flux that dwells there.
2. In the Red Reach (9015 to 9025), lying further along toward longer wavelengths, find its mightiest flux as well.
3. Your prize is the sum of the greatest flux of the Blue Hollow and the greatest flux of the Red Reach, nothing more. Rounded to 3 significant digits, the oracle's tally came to 14.0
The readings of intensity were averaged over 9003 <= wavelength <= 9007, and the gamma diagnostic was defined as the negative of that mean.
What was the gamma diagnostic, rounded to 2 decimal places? -6.97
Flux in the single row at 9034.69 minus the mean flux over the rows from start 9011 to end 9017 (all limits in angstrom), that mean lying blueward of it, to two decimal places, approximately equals 0.41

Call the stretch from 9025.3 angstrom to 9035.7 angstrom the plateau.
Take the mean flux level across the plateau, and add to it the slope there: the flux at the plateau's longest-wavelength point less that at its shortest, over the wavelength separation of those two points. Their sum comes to 6.94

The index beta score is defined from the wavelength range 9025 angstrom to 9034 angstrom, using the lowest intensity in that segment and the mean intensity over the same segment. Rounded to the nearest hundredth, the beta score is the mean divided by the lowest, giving 1.01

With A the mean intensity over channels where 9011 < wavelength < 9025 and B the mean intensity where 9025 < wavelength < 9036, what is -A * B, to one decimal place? -46.6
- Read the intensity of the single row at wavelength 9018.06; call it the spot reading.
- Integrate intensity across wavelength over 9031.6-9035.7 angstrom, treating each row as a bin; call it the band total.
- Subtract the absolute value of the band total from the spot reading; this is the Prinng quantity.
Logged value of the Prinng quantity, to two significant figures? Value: -22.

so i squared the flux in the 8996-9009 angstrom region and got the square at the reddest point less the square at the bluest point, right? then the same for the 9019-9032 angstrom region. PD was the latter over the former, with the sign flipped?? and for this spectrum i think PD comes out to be 2.6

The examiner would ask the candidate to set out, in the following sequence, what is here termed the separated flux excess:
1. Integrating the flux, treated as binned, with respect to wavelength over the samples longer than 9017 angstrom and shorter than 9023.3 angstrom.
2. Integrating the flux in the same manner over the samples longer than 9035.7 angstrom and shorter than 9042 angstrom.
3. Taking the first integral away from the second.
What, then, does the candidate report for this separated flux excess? 1.8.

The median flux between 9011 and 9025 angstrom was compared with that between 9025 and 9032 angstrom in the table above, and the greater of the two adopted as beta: 6.91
